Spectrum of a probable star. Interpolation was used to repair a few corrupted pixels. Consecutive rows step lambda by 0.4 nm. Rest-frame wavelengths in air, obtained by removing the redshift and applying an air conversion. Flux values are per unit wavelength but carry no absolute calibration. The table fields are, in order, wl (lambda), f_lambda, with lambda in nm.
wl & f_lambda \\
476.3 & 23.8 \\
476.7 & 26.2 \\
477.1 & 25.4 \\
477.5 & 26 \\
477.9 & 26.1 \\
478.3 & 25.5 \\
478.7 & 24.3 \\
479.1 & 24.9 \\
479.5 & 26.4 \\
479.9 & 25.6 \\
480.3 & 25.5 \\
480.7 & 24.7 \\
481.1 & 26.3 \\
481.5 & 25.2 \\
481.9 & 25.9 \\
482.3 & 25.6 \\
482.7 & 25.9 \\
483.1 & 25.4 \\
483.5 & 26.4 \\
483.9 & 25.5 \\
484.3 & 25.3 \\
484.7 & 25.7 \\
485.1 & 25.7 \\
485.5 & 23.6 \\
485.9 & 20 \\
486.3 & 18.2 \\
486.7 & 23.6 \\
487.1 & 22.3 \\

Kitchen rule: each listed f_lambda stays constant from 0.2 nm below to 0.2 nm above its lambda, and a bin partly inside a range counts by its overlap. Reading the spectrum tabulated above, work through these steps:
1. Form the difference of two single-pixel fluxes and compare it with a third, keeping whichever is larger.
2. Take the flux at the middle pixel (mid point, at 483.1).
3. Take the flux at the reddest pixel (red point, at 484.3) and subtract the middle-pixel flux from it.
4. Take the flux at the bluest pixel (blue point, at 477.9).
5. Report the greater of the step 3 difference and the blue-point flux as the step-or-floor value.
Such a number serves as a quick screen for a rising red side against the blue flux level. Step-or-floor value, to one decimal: 26.1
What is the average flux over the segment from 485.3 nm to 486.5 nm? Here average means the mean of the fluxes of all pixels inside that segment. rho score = 20.6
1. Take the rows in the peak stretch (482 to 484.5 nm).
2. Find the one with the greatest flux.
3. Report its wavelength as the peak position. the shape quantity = 483.5 nm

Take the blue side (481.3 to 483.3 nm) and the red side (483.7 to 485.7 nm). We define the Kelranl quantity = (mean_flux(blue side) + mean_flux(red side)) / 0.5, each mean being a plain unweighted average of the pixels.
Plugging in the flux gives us 101.5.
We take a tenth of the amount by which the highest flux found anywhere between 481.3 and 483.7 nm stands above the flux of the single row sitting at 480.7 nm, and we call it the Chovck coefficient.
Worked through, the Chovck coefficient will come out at 0.17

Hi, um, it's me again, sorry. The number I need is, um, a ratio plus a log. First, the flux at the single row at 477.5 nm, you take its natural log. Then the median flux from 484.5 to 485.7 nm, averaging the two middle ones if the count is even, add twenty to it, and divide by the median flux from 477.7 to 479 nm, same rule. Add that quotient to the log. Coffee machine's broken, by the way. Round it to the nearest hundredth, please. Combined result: 5.05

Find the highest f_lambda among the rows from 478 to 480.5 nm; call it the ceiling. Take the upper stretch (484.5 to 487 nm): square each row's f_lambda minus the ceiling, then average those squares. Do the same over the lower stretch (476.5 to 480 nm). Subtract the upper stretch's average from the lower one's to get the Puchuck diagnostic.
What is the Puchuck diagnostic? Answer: -20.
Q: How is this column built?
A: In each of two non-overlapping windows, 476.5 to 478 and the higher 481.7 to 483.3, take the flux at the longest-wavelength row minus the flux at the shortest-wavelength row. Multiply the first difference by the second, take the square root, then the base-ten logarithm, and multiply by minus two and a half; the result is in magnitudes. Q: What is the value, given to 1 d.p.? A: 1.6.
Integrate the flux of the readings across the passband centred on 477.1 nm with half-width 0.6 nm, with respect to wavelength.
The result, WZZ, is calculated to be 31.0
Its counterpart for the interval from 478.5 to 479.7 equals 30.2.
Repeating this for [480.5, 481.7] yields 30.5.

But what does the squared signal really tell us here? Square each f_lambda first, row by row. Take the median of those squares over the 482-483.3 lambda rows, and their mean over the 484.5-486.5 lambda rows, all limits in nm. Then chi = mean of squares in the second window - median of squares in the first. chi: -134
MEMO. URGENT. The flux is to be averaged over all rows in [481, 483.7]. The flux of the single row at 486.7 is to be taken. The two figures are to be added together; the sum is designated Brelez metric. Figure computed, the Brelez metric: 49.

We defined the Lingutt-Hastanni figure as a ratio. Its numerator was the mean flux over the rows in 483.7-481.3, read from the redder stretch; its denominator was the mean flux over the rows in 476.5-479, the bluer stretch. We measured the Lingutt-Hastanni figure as 1.01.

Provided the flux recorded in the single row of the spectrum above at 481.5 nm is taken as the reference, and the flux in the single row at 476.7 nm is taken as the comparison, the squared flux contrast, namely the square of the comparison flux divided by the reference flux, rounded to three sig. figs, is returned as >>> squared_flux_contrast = 1.08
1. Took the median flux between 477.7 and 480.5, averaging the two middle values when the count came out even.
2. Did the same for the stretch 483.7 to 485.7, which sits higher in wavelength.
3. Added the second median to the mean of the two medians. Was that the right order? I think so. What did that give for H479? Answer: 51.0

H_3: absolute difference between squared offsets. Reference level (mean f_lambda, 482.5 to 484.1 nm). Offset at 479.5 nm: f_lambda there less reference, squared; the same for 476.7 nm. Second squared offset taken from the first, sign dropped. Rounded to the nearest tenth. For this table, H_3 0.2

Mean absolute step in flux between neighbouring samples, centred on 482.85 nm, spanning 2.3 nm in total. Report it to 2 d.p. 0.60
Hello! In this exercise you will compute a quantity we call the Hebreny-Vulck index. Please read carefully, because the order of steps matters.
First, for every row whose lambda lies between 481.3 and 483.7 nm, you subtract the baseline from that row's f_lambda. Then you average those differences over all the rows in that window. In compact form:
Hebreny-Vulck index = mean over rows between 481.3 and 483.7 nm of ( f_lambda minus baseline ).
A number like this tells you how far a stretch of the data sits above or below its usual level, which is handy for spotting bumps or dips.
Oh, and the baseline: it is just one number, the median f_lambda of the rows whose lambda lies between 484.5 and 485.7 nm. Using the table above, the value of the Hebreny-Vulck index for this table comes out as 0.0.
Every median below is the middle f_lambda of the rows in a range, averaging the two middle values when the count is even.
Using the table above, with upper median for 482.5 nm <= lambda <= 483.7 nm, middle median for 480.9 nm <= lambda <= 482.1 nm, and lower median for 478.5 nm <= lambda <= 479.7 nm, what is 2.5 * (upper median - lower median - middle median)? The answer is -62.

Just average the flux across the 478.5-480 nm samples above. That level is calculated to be 25.3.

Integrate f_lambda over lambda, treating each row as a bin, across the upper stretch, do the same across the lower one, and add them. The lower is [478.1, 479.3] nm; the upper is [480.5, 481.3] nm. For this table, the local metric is 50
